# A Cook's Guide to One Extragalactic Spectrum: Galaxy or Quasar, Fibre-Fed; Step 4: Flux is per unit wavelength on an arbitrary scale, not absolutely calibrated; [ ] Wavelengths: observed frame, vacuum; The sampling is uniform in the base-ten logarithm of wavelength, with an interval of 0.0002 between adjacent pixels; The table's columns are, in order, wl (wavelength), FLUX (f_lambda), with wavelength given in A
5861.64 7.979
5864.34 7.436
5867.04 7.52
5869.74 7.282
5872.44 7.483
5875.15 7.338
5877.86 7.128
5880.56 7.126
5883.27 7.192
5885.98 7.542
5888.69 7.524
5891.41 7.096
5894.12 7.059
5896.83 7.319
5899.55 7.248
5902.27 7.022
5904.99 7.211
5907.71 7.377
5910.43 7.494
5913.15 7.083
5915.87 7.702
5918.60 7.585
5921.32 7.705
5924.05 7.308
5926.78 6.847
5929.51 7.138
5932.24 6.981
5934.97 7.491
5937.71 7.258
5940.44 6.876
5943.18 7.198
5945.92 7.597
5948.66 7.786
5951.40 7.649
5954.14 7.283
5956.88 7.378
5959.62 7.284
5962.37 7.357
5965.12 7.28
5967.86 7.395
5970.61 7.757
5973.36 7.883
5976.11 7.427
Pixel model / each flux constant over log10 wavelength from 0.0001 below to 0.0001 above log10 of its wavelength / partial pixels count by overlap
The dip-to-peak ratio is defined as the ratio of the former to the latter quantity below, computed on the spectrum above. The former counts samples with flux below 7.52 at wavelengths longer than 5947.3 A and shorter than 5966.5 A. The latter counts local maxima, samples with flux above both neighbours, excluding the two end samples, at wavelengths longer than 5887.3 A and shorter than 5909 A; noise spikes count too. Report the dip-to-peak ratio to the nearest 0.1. 5.0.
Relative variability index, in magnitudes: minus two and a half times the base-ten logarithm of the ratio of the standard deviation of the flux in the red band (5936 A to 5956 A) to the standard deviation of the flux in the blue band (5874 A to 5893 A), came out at -0.54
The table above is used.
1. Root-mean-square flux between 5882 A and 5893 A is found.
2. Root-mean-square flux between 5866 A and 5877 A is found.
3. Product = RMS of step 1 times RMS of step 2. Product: 54.4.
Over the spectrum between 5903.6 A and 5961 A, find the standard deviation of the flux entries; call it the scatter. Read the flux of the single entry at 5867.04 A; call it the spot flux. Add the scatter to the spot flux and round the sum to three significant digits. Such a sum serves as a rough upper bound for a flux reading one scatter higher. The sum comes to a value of 7.79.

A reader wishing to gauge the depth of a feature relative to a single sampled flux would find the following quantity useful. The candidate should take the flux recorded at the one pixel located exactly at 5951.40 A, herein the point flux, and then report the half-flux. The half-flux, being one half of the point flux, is 3.82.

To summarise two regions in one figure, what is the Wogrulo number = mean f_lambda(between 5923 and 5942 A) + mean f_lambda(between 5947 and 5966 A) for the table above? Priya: 14.6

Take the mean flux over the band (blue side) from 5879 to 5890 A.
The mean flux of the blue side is 7.35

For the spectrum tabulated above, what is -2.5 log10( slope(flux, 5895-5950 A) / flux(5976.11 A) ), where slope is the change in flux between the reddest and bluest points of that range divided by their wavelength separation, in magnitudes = 7.29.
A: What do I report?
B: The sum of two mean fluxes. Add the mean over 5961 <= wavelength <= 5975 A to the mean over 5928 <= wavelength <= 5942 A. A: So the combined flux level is 14.7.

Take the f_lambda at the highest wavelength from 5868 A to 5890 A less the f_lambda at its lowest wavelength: 0.2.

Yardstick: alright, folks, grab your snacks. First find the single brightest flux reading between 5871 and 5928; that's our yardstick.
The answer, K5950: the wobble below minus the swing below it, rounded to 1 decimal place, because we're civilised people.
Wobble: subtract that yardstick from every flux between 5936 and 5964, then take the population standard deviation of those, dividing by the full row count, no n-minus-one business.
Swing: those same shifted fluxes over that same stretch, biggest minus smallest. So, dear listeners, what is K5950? -0.7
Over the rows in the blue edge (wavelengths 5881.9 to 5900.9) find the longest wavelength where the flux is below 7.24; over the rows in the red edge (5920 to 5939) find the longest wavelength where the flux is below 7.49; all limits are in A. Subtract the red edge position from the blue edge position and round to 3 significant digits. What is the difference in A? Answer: -43.6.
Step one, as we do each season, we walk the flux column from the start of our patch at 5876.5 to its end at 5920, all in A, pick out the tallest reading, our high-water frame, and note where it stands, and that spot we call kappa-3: 5915.87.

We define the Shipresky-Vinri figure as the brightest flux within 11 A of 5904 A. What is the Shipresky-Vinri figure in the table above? 7.494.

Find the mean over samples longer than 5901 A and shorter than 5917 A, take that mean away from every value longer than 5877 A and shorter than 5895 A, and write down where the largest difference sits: 5885.98 A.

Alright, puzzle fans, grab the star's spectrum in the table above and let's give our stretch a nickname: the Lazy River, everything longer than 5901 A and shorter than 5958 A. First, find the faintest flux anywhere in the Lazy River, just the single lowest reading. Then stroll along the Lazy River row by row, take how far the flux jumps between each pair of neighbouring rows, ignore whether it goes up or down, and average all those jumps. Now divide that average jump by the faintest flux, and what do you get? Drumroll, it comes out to 0.041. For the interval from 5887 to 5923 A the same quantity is 0.033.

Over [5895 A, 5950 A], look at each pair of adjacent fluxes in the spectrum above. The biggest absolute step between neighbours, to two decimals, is 0.62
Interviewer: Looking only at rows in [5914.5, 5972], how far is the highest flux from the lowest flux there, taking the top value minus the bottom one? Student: 0.9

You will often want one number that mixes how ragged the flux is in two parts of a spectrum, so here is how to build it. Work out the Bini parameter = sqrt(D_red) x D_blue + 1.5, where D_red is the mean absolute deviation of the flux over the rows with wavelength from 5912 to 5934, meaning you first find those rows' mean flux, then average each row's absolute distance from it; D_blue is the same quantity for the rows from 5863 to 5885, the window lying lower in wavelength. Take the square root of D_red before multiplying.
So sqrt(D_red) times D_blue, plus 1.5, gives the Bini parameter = 1.57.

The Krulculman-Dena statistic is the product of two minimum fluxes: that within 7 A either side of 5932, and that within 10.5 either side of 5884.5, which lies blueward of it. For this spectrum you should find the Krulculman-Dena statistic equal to 48.3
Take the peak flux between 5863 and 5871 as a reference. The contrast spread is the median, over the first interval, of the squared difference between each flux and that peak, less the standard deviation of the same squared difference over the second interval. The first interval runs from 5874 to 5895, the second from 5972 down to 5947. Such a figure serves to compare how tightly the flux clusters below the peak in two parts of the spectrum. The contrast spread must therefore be 0.11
